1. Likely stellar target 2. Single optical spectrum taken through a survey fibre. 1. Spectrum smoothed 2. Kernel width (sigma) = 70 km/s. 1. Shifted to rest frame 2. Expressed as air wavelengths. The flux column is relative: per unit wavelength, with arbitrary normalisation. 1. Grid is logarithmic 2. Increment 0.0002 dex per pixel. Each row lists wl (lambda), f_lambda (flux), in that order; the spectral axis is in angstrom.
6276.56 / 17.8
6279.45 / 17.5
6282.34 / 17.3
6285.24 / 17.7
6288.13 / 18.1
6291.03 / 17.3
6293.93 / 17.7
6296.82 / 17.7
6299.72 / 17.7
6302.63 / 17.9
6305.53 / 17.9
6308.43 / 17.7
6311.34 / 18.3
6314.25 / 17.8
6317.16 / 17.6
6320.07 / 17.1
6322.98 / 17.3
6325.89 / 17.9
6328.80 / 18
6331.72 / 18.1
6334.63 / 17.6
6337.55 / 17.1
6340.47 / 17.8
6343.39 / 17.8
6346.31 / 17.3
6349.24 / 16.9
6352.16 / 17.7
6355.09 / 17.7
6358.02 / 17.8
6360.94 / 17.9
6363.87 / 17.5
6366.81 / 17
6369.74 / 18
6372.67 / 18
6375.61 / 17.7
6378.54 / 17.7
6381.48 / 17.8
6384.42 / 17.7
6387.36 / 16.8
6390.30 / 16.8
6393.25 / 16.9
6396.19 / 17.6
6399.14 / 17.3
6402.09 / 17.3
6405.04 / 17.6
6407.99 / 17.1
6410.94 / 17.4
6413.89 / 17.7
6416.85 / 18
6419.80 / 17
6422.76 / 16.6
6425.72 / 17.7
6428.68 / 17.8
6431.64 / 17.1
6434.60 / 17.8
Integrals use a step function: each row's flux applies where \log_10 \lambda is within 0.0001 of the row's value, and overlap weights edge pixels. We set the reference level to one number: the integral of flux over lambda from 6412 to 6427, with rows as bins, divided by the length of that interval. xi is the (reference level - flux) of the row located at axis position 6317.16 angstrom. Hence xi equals -0.21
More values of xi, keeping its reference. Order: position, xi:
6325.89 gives -0.51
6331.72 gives -0.71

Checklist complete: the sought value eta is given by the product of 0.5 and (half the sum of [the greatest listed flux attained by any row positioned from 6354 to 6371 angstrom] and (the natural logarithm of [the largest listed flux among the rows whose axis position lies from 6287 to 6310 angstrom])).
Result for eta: 5.22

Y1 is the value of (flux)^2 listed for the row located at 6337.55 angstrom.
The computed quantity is 292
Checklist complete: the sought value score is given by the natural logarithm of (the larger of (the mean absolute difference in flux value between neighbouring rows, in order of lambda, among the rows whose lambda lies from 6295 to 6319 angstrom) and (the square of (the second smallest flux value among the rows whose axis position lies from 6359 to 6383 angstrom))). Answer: 5.72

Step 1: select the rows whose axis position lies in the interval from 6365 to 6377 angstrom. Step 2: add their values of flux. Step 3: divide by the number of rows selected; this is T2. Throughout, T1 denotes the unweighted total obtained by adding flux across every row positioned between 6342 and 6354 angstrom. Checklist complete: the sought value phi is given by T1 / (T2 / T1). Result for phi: 275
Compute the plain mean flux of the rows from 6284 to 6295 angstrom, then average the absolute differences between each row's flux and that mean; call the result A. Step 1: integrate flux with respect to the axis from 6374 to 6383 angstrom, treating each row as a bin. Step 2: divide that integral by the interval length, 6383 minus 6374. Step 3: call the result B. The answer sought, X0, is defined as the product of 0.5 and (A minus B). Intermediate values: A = 0.20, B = 17.7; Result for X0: -8.77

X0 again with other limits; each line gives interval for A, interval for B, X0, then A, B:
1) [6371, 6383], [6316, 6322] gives -8.62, 0.10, 17.3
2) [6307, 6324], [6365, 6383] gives -8.70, 0.30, 17.7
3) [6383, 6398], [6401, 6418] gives -8.56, 0.39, 17.5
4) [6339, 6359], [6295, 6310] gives -8.76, 0.27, 17.8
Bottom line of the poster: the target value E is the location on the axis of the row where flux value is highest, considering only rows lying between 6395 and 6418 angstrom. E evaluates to 6416.85 angstrom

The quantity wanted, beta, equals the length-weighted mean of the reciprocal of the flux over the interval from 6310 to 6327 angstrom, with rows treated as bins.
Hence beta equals 0.0567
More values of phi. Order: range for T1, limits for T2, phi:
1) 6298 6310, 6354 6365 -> 286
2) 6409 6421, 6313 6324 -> 282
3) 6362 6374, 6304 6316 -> 277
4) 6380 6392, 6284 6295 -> 270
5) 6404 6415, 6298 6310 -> 274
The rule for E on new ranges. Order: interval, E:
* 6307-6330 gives 6311.34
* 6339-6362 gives 6360.94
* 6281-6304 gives 6288.13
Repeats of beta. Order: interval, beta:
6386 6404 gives 0.0584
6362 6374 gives 0.0567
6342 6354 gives 0.0574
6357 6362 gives 0.0561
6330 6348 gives 0.0568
